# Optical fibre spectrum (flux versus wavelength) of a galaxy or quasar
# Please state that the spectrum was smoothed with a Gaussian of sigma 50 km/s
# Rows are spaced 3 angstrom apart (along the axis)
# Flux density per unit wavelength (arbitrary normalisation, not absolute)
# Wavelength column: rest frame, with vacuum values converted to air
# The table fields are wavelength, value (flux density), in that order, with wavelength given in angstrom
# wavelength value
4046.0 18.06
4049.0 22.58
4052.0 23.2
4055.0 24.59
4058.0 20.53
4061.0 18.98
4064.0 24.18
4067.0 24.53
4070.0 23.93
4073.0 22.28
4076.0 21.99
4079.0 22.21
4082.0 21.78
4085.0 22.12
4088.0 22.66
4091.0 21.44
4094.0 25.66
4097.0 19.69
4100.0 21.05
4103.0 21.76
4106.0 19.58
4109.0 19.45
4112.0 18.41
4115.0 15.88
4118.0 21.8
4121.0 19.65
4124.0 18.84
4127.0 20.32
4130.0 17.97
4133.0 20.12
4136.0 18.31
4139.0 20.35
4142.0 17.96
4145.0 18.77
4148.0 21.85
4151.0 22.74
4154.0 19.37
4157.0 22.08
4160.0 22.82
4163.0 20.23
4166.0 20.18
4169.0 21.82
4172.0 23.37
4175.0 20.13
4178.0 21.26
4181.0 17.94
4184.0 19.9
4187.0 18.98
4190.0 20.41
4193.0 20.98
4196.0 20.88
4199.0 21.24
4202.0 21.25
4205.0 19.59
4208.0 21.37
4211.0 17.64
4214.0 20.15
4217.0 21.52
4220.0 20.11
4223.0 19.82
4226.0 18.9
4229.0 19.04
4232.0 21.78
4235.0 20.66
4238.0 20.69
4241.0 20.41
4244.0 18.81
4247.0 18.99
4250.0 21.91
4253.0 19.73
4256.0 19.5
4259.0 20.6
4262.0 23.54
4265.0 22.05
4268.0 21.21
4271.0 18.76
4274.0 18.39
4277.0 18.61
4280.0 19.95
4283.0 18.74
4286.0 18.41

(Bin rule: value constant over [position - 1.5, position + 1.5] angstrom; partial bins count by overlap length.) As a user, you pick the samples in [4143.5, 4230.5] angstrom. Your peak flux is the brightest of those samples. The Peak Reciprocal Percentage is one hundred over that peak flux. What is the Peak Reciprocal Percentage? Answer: 4.28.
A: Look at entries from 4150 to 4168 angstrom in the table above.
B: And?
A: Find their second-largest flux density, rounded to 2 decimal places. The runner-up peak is 22.74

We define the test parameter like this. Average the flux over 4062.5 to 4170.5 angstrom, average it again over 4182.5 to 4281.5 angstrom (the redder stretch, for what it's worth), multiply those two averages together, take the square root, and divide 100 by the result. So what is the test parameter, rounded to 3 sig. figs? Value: 4.86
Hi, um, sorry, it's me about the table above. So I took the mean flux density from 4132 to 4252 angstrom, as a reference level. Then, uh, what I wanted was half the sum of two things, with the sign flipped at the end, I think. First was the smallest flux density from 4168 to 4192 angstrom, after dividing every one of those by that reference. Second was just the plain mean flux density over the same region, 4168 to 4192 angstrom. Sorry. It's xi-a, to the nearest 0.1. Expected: -10.7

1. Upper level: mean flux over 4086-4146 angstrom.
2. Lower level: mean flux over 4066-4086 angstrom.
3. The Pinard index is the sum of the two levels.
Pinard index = 42.7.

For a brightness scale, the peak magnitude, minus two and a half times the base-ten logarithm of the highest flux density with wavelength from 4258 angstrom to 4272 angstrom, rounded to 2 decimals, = -3.43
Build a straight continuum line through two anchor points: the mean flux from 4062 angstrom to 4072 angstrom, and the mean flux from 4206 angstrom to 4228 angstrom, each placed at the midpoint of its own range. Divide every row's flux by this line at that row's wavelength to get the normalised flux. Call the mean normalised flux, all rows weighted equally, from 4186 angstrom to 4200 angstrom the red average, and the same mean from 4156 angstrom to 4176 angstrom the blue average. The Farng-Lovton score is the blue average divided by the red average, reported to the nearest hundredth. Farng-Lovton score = 1.01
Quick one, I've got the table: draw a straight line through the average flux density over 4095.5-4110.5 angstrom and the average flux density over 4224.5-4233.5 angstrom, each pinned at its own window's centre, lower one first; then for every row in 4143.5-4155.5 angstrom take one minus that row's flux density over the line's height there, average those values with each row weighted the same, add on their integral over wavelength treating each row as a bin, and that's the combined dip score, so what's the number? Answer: -0.34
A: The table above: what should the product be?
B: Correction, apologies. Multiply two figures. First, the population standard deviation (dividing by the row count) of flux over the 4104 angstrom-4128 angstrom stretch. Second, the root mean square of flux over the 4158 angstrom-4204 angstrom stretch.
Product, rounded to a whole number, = 33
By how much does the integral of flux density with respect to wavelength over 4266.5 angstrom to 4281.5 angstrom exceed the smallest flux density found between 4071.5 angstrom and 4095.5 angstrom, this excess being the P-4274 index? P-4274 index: 269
